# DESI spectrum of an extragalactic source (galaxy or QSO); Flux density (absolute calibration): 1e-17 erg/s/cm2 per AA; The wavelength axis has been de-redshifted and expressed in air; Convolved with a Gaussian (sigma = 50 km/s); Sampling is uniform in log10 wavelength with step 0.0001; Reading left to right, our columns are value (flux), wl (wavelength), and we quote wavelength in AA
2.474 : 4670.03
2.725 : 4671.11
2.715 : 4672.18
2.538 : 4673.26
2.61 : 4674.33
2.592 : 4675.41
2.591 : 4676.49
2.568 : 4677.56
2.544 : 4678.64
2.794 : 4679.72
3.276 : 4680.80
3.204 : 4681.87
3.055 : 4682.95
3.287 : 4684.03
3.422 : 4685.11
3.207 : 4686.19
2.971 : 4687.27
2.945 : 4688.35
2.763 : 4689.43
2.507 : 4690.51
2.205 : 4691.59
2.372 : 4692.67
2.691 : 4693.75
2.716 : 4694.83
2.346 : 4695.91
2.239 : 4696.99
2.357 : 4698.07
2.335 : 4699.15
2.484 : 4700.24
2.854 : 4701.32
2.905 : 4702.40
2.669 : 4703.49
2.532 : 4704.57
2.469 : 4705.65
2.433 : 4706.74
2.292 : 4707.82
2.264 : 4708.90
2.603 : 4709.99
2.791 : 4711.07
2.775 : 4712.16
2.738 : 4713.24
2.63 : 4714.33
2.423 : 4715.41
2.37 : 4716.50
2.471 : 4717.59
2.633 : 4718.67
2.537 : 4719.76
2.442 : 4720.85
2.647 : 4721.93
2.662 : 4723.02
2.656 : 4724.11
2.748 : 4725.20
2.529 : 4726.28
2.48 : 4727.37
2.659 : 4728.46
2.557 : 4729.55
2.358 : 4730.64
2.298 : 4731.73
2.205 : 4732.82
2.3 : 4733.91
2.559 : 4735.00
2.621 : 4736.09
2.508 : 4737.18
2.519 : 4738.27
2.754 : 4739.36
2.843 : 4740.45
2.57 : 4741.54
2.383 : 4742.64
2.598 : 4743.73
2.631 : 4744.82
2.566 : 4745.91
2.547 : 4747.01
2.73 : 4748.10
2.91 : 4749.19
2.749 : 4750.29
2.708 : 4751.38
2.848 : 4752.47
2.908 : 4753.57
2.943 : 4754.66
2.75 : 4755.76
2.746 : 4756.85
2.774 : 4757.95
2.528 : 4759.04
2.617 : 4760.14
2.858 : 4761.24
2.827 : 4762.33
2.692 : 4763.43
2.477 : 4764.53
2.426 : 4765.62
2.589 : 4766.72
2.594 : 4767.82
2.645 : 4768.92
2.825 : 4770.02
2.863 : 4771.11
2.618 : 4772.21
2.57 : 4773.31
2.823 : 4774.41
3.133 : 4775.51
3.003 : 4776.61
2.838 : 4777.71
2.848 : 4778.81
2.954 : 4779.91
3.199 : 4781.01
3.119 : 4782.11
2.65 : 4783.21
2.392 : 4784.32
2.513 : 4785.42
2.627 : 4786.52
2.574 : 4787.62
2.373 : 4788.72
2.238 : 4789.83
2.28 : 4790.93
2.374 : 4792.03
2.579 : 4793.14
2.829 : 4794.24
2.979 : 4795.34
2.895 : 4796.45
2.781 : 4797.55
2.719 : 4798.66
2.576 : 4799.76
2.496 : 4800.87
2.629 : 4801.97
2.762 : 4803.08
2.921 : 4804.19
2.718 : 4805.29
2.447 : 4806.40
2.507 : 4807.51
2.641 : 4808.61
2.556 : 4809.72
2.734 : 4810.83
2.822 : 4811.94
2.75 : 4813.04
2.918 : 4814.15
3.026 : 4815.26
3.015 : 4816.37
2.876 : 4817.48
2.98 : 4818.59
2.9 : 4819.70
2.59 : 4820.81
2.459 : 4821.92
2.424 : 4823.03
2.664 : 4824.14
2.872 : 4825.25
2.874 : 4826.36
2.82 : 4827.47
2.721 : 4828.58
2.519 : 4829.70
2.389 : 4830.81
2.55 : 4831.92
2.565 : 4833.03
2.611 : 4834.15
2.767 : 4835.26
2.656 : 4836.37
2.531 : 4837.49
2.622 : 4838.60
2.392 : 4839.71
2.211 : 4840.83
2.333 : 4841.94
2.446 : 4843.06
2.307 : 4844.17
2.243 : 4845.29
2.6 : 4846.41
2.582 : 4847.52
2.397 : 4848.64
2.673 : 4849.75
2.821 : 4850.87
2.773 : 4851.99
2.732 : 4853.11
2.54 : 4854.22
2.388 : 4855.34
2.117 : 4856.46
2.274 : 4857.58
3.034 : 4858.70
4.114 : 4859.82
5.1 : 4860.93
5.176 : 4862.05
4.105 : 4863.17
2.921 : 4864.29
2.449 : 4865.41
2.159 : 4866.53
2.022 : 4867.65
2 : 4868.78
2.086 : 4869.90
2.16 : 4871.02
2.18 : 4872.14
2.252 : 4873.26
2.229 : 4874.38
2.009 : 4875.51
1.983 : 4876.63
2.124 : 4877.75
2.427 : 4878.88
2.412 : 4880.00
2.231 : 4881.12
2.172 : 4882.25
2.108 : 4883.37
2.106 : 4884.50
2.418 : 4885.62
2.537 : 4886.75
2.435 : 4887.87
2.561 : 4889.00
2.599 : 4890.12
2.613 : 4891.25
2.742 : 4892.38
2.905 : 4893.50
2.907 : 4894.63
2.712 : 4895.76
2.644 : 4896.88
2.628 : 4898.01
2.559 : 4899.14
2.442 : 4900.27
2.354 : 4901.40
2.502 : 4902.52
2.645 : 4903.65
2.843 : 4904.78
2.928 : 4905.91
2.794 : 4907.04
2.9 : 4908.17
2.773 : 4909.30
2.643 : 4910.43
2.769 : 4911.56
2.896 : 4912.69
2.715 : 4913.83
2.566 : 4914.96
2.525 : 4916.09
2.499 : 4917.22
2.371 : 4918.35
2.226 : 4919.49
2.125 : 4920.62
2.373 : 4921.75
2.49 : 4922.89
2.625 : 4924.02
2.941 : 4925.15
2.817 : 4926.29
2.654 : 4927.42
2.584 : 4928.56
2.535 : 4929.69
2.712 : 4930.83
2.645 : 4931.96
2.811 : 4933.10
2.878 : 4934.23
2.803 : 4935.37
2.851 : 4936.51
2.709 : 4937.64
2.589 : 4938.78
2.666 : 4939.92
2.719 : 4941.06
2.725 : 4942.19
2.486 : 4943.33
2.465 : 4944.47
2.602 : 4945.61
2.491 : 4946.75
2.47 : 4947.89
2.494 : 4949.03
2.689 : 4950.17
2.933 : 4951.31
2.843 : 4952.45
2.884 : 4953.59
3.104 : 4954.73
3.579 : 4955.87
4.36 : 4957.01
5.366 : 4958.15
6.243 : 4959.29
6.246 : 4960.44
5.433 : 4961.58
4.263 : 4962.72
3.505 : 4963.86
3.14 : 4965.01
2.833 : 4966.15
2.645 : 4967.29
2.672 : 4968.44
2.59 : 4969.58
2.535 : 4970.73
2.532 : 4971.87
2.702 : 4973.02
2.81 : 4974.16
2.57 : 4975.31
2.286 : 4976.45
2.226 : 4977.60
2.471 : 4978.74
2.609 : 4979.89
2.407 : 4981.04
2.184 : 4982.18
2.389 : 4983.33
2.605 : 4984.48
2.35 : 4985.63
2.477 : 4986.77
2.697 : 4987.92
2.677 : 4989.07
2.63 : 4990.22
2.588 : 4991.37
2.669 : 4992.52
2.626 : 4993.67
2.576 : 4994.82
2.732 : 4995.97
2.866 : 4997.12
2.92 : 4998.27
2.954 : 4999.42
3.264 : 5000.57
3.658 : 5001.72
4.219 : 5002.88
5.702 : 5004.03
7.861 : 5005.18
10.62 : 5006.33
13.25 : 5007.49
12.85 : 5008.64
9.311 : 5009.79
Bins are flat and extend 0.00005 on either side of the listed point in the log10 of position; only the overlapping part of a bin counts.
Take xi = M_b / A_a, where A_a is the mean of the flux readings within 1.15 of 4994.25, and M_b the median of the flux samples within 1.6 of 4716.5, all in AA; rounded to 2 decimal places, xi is 0.93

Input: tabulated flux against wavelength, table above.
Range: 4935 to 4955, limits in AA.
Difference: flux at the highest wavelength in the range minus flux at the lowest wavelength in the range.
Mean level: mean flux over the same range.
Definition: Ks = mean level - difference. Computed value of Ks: 2.39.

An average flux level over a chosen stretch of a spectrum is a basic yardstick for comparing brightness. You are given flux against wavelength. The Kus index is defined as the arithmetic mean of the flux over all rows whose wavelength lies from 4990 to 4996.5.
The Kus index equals 2.64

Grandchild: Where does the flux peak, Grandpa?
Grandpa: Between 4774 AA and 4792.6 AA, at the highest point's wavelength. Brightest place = 4781.01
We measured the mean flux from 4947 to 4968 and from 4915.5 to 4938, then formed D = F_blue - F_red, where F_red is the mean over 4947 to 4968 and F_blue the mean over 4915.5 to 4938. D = -1.1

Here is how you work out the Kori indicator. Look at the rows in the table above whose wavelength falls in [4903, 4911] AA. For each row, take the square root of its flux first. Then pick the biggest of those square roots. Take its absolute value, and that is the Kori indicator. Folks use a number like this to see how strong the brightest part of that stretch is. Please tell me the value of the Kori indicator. 1.71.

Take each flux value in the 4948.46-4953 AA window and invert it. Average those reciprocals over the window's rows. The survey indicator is 0.366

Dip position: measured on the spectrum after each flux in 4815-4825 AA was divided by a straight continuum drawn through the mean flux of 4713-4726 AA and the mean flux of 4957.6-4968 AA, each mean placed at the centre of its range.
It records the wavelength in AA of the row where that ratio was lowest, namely 4823.03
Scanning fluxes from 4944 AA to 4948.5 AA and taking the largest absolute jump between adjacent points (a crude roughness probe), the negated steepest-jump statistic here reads -0.14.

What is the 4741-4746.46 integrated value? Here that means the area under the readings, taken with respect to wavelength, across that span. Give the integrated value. 13.9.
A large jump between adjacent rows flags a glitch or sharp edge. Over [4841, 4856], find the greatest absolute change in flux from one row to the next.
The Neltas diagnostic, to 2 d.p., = 0.36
